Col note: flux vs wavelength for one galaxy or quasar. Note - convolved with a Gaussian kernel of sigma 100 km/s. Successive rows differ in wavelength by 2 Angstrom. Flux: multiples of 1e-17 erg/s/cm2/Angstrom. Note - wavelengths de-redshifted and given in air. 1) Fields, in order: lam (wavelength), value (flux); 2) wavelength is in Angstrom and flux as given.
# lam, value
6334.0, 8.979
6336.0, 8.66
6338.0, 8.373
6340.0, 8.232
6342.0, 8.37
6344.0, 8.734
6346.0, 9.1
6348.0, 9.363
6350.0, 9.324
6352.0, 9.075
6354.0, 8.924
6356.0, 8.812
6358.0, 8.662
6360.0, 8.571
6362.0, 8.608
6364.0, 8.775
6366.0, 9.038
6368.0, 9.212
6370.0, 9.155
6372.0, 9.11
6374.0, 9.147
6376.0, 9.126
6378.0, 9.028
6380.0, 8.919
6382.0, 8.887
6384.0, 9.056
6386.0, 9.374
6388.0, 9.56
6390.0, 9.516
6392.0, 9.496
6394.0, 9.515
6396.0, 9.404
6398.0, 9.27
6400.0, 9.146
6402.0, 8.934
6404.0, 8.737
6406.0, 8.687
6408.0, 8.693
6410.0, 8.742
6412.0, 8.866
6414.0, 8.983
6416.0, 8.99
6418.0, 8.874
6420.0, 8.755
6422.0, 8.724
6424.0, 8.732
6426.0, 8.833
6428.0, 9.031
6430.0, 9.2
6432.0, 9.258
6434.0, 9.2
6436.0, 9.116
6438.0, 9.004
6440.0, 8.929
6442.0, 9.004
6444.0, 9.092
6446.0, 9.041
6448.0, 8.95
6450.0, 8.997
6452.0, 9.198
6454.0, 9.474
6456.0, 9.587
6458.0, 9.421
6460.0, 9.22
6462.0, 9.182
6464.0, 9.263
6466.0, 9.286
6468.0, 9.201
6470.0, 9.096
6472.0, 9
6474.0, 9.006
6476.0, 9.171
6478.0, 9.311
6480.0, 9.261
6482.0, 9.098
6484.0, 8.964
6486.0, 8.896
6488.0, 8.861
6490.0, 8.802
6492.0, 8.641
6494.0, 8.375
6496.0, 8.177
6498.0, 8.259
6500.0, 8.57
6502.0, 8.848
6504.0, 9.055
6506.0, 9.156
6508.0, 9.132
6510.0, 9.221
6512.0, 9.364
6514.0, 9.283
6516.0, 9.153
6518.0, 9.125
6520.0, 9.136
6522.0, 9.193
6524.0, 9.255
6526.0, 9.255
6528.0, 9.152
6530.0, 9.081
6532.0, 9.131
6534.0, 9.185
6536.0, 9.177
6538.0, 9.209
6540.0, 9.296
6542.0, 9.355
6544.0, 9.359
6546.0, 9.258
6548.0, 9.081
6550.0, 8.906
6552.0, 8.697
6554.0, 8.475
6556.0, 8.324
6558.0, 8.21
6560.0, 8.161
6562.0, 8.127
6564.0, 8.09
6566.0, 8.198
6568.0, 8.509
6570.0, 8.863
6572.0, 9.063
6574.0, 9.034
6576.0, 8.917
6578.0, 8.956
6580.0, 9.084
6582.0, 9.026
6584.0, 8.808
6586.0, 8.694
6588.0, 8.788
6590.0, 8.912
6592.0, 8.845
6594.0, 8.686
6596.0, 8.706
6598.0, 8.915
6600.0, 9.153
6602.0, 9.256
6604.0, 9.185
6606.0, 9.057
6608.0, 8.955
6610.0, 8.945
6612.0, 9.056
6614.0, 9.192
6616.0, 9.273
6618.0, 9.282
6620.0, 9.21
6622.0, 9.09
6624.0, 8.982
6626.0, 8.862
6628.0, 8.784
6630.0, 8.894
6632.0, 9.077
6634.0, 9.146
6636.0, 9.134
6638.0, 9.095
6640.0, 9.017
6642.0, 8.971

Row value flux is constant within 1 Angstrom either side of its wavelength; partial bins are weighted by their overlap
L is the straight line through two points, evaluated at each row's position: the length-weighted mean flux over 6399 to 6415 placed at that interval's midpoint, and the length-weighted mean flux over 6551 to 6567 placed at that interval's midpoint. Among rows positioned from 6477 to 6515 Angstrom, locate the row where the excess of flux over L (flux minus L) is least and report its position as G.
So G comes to 6496.0 Angstrom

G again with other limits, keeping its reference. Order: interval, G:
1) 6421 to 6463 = 6422.0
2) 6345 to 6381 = 6360.0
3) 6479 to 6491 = 6490.0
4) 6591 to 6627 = 6594.0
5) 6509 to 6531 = 6518.0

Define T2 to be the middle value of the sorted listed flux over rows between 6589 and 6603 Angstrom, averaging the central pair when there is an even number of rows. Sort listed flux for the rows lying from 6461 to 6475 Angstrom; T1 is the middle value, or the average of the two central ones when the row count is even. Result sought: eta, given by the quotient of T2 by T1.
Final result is 0.97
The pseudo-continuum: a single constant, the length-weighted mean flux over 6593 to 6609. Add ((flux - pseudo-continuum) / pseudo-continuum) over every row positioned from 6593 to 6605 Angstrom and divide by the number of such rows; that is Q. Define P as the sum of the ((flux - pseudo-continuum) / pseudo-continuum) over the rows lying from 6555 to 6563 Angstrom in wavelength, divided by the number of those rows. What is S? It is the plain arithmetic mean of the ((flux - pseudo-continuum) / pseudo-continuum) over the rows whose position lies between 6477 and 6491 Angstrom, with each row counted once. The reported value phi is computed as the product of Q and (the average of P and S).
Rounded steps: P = -0.09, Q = -0.001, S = 0.004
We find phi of 0.0000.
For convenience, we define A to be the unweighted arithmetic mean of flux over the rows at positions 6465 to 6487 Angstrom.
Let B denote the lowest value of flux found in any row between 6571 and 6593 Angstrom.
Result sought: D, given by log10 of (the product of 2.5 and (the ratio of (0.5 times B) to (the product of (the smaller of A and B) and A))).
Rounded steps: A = 9.12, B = 8.694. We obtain -0.863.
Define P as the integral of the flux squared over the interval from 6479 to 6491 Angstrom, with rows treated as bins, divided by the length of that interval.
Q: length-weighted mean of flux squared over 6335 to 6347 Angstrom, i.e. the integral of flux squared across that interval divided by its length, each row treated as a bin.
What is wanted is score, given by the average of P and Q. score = 77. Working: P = 80.7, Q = 73.7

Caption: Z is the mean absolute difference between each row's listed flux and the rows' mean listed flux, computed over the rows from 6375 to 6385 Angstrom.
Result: 0.08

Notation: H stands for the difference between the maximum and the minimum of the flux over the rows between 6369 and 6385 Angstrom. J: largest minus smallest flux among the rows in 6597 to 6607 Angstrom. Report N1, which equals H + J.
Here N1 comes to 0.61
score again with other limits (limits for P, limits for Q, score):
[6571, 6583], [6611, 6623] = 83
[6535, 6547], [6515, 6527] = 85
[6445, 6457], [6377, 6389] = 84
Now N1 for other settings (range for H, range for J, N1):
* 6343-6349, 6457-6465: 0.87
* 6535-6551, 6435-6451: 0.64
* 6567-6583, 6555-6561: 0.74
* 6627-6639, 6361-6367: 0.79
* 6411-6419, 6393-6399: 0.37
